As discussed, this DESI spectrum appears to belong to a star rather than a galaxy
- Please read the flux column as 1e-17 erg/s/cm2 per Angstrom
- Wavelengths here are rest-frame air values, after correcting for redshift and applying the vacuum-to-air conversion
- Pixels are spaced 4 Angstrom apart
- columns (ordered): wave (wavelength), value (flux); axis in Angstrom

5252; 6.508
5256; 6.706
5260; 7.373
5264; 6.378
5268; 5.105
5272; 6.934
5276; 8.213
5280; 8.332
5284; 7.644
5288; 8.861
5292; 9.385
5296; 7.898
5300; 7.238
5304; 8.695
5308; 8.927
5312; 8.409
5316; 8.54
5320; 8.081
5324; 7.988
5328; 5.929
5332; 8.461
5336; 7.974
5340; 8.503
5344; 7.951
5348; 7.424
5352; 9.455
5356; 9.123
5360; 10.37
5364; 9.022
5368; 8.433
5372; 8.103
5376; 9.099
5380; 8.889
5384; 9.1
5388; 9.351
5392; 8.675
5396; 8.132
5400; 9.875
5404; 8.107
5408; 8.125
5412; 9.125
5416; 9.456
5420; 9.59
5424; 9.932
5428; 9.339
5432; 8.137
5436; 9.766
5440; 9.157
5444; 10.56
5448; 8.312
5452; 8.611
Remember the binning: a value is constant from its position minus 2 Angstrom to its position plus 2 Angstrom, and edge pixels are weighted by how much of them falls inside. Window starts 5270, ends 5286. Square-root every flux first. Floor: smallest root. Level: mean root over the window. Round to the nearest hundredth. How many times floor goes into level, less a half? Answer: 0.56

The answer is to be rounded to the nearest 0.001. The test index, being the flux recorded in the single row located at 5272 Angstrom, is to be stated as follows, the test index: 6.934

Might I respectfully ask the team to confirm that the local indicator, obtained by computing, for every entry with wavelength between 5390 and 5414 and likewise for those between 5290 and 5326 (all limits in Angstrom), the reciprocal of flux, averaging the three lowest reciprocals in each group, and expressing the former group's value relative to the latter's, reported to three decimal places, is 0.978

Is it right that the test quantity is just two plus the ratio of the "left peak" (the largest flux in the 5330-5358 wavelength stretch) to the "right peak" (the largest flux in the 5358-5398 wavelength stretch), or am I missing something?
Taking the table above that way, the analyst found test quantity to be 2.91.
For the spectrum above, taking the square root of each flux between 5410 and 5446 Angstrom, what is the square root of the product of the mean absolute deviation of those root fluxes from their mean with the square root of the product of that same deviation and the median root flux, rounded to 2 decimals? 0.19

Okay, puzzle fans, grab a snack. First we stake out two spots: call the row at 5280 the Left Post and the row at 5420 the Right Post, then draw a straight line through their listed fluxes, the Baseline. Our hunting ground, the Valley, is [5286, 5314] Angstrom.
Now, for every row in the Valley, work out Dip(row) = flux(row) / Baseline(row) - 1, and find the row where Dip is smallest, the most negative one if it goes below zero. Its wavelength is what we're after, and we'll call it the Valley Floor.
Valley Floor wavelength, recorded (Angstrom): 5300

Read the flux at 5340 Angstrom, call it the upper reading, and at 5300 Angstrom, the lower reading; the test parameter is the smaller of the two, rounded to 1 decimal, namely 7.2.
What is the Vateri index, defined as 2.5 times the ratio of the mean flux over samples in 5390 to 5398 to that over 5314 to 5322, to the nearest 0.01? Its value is 2.53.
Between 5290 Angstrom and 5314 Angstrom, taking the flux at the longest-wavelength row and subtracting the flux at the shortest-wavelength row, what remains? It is -1.0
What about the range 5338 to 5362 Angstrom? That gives 1.9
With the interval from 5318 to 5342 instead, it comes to 0.4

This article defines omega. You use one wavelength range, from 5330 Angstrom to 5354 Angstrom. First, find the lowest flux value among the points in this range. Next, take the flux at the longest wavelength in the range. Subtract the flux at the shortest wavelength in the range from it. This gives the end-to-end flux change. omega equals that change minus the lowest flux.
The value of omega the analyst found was -6.4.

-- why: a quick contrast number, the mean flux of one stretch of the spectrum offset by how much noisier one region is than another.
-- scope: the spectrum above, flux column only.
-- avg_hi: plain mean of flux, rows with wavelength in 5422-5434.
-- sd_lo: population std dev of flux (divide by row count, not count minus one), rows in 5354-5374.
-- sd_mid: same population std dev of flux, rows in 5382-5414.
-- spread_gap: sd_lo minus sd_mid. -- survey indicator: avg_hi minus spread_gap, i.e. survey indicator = 8.98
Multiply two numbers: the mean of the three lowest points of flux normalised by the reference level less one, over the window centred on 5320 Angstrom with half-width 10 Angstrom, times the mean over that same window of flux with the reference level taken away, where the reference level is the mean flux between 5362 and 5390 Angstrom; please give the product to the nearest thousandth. 0.184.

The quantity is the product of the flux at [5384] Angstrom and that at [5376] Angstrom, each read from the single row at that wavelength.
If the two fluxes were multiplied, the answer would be 83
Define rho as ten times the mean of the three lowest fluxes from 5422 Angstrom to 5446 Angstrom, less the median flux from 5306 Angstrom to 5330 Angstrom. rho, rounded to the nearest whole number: 81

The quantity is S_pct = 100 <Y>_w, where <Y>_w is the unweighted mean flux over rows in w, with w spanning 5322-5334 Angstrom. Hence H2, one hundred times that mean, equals 746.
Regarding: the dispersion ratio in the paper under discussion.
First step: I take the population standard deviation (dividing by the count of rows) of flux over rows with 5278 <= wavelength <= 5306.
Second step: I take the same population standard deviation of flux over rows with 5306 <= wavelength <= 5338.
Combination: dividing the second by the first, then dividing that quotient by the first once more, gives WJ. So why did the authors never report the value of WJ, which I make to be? 1.77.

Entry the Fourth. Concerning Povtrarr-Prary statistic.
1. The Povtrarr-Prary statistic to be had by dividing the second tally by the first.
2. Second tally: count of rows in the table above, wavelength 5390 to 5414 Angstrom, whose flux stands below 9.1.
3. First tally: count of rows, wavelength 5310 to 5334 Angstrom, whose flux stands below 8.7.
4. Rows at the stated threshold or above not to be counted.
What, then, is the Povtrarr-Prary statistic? 0.67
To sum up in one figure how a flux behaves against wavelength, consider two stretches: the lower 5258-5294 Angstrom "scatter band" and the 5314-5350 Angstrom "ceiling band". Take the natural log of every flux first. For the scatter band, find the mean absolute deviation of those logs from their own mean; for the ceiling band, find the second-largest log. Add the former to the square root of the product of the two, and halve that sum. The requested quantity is 0.34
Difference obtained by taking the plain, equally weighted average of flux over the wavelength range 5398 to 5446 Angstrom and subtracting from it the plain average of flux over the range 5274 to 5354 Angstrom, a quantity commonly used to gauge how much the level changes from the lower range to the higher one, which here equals 1.1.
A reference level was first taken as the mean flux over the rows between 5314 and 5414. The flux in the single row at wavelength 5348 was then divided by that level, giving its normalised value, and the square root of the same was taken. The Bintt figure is 0.93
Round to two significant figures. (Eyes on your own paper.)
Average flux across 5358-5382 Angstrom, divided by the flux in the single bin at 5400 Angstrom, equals 0.91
